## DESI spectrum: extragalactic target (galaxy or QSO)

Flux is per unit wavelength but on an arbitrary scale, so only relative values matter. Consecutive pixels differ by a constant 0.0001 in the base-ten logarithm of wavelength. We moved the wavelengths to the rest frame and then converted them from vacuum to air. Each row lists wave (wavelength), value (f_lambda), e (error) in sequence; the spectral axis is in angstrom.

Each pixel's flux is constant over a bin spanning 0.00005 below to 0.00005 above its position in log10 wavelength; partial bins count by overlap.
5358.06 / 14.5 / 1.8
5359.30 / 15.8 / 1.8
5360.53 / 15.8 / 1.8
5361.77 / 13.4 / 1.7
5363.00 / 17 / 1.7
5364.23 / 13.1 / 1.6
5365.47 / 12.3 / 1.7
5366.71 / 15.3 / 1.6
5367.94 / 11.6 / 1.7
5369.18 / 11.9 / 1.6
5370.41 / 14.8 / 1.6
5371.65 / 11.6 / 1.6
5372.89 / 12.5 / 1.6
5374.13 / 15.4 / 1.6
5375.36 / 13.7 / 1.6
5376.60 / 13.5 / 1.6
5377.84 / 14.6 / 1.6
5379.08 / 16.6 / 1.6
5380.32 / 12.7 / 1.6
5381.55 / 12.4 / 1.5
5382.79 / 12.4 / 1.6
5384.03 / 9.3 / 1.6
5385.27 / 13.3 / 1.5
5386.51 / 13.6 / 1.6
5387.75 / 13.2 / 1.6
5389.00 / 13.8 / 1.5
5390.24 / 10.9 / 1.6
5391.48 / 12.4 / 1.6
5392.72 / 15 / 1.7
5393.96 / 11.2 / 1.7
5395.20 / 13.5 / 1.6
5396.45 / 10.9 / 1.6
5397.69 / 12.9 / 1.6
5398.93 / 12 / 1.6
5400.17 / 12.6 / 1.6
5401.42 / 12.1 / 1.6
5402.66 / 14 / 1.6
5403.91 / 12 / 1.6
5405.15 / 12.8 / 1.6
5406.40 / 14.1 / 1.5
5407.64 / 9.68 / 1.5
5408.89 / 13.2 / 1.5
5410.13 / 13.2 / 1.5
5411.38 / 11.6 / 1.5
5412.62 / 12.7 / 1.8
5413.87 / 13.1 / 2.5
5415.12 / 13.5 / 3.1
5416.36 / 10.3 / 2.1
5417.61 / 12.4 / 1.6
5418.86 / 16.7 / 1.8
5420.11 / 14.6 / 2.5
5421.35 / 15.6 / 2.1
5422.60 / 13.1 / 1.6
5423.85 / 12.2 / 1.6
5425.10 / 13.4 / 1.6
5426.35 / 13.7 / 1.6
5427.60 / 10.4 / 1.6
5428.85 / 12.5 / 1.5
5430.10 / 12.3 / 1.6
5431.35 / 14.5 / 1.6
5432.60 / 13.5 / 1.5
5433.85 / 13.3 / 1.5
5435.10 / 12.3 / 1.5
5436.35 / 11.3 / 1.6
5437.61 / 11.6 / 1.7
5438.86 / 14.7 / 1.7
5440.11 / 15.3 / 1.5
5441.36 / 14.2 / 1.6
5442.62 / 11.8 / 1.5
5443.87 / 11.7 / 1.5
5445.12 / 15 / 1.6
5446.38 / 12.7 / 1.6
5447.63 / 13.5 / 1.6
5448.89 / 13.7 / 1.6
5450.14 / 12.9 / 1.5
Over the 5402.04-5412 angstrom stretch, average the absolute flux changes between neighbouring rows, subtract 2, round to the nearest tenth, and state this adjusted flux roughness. -0.1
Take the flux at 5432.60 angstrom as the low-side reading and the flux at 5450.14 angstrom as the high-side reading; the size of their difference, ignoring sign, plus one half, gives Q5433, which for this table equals 1.1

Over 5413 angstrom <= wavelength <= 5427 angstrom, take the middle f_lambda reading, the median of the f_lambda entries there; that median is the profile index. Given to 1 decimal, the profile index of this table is 13.4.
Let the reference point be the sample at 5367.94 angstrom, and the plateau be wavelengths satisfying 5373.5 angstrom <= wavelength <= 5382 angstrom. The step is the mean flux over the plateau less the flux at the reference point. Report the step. 3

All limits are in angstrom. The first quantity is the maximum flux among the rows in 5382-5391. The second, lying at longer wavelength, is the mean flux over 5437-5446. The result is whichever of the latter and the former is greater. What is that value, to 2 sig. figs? 14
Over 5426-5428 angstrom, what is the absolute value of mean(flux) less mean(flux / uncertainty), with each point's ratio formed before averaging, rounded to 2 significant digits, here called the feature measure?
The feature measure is 4.5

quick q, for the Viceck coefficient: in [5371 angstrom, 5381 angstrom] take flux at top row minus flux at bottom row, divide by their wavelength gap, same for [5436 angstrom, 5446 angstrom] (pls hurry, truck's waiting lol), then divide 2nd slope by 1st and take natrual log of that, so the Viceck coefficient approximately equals 1.2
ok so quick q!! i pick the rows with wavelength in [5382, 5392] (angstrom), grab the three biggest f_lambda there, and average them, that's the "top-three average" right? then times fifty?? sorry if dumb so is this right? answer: 678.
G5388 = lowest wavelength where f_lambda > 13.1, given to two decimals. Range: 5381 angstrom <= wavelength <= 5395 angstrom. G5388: 5385.27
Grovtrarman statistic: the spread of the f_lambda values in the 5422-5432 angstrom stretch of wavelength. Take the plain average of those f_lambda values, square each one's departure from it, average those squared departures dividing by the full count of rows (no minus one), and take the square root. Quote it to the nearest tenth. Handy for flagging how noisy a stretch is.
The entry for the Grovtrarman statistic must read 1.2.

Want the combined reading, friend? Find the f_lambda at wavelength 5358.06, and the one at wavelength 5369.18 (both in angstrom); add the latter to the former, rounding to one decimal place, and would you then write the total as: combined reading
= 26.4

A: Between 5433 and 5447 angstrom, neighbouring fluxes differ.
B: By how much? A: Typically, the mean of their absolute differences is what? 1.52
